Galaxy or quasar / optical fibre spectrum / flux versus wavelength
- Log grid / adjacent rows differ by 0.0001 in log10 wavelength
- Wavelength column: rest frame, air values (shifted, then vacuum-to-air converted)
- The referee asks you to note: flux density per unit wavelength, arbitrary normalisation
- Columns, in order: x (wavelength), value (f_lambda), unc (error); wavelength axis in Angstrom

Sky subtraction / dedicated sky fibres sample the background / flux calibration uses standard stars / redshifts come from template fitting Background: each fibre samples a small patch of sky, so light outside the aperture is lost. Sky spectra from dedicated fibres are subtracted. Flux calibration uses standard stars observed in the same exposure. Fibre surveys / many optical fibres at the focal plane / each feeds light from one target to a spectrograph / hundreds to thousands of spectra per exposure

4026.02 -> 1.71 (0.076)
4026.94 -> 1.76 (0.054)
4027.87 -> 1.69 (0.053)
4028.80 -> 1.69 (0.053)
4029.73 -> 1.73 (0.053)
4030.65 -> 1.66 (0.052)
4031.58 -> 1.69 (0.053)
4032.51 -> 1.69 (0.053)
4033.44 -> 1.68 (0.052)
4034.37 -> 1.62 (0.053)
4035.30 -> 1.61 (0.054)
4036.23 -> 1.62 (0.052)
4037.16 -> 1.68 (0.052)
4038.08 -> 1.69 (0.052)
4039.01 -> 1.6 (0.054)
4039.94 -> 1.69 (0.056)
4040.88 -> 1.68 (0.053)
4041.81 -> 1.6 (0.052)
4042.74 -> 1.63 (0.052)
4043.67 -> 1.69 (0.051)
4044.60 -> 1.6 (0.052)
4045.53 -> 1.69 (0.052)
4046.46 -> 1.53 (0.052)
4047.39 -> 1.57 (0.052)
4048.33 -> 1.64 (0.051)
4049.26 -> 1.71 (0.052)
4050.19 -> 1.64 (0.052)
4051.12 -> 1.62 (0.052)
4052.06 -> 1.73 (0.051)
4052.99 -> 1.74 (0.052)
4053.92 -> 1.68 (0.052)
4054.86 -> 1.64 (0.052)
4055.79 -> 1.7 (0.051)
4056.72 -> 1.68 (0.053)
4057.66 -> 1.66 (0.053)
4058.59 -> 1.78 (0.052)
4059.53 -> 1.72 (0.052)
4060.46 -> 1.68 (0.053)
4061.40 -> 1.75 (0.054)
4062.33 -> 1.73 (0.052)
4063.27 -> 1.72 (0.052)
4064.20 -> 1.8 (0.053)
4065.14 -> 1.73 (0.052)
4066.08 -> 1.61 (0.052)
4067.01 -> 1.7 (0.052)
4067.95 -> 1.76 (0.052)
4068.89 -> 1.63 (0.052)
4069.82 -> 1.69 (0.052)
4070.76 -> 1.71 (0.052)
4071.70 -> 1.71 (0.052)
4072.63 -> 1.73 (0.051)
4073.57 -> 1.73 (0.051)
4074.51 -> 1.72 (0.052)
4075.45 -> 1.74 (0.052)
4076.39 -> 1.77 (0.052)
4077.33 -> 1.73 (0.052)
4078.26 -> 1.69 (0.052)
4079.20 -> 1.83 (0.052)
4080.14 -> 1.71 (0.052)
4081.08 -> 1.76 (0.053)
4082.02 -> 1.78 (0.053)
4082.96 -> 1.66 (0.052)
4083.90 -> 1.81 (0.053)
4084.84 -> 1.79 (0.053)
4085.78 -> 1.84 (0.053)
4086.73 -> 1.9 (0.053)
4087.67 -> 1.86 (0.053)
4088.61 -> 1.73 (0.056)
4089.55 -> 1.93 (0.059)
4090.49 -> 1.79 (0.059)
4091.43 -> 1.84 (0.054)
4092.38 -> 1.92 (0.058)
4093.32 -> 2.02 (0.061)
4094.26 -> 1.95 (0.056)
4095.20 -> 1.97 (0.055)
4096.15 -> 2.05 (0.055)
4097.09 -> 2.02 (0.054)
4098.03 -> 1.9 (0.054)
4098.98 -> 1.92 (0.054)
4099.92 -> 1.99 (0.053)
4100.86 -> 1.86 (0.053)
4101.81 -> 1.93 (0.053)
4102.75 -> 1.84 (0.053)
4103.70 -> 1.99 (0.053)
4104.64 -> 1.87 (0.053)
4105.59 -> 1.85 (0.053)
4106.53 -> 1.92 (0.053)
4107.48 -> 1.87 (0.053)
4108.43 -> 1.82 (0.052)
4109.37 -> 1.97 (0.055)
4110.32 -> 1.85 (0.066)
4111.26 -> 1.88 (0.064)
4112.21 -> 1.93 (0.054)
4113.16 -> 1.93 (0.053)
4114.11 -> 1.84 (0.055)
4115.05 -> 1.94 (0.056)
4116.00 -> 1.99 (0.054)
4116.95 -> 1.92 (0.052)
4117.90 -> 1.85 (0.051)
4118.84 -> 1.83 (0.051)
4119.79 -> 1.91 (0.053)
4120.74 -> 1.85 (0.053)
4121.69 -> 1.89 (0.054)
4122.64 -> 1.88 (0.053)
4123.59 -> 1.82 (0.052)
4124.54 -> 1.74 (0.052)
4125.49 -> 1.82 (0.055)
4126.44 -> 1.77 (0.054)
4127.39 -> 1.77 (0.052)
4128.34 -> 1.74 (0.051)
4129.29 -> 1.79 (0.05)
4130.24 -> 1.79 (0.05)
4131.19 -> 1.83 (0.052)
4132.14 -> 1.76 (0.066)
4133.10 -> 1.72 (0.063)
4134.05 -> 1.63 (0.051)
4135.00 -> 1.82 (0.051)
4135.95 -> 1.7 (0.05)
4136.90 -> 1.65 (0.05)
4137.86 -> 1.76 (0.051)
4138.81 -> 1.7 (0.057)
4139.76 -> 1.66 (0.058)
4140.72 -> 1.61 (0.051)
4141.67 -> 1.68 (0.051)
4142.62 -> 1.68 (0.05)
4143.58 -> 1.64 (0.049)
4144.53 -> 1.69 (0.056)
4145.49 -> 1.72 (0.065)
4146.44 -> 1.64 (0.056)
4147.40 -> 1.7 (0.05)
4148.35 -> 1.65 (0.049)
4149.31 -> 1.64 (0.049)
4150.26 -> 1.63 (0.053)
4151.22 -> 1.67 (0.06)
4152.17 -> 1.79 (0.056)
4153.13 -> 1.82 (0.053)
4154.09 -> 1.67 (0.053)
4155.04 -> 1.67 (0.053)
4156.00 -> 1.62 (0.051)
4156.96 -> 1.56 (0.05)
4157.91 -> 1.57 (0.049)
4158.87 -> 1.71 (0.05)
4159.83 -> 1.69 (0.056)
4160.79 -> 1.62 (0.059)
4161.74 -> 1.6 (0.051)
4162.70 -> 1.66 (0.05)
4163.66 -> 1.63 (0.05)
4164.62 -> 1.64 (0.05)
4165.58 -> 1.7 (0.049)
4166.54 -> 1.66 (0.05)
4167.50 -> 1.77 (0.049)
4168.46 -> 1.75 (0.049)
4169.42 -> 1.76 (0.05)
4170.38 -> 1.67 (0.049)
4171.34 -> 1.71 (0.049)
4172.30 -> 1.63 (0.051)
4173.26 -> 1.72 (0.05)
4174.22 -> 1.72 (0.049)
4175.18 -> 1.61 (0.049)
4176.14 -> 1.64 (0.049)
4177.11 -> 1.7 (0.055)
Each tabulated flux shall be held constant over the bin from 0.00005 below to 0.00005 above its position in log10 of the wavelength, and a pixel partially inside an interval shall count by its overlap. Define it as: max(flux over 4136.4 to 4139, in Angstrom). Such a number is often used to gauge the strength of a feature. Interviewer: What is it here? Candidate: 1.76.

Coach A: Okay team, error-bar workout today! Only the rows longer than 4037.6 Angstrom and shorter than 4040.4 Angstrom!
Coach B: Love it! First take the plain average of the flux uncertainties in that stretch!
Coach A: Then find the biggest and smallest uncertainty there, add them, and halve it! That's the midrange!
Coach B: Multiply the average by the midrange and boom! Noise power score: 0.0029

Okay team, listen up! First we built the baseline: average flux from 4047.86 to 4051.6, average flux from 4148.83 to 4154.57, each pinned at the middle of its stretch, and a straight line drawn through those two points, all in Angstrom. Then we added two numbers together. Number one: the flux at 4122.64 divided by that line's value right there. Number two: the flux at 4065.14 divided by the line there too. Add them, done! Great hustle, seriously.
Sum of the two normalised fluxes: 2.16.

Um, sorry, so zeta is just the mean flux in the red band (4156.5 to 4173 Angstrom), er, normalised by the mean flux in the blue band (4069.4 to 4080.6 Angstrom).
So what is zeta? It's 0.96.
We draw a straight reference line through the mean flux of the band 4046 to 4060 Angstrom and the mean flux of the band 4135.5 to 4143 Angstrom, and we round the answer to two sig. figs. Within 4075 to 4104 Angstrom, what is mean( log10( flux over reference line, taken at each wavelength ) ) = 0.044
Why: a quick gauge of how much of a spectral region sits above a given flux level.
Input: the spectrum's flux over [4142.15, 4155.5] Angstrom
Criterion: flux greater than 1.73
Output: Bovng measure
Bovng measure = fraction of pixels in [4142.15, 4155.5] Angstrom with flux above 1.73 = 0.14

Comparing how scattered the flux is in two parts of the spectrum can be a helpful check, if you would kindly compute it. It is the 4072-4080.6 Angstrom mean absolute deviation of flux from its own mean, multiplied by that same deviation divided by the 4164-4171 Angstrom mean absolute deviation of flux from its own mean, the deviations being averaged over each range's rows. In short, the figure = 0.017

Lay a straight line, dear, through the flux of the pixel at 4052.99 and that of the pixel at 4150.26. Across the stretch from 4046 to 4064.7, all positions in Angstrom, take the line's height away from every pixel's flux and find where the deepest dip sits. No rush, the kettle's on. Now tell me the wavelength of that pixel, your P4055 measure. 4046.46 Angstrom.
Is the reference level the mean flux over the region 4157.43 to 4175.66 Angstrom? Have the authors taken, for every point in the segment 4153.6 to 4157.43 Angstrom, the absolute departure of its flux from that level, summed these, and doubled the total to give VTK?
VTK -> 0.36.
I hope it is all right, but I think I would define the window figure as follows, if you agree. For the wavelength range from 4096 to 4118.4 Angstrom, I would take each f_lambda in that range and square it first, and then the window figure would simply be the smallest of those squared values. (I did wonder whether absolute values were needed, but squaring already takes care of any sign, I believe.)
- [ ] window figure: 3.3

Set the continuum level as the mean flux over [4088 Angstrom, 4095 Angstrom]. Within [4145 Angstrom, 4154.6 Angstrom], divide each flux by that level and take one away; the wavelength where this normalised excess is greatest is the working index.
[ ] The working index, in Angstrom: 4153.13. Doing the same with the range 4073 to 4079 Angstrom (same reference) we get 4076.39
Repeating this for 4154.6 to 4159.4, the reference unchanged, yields 4158.87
